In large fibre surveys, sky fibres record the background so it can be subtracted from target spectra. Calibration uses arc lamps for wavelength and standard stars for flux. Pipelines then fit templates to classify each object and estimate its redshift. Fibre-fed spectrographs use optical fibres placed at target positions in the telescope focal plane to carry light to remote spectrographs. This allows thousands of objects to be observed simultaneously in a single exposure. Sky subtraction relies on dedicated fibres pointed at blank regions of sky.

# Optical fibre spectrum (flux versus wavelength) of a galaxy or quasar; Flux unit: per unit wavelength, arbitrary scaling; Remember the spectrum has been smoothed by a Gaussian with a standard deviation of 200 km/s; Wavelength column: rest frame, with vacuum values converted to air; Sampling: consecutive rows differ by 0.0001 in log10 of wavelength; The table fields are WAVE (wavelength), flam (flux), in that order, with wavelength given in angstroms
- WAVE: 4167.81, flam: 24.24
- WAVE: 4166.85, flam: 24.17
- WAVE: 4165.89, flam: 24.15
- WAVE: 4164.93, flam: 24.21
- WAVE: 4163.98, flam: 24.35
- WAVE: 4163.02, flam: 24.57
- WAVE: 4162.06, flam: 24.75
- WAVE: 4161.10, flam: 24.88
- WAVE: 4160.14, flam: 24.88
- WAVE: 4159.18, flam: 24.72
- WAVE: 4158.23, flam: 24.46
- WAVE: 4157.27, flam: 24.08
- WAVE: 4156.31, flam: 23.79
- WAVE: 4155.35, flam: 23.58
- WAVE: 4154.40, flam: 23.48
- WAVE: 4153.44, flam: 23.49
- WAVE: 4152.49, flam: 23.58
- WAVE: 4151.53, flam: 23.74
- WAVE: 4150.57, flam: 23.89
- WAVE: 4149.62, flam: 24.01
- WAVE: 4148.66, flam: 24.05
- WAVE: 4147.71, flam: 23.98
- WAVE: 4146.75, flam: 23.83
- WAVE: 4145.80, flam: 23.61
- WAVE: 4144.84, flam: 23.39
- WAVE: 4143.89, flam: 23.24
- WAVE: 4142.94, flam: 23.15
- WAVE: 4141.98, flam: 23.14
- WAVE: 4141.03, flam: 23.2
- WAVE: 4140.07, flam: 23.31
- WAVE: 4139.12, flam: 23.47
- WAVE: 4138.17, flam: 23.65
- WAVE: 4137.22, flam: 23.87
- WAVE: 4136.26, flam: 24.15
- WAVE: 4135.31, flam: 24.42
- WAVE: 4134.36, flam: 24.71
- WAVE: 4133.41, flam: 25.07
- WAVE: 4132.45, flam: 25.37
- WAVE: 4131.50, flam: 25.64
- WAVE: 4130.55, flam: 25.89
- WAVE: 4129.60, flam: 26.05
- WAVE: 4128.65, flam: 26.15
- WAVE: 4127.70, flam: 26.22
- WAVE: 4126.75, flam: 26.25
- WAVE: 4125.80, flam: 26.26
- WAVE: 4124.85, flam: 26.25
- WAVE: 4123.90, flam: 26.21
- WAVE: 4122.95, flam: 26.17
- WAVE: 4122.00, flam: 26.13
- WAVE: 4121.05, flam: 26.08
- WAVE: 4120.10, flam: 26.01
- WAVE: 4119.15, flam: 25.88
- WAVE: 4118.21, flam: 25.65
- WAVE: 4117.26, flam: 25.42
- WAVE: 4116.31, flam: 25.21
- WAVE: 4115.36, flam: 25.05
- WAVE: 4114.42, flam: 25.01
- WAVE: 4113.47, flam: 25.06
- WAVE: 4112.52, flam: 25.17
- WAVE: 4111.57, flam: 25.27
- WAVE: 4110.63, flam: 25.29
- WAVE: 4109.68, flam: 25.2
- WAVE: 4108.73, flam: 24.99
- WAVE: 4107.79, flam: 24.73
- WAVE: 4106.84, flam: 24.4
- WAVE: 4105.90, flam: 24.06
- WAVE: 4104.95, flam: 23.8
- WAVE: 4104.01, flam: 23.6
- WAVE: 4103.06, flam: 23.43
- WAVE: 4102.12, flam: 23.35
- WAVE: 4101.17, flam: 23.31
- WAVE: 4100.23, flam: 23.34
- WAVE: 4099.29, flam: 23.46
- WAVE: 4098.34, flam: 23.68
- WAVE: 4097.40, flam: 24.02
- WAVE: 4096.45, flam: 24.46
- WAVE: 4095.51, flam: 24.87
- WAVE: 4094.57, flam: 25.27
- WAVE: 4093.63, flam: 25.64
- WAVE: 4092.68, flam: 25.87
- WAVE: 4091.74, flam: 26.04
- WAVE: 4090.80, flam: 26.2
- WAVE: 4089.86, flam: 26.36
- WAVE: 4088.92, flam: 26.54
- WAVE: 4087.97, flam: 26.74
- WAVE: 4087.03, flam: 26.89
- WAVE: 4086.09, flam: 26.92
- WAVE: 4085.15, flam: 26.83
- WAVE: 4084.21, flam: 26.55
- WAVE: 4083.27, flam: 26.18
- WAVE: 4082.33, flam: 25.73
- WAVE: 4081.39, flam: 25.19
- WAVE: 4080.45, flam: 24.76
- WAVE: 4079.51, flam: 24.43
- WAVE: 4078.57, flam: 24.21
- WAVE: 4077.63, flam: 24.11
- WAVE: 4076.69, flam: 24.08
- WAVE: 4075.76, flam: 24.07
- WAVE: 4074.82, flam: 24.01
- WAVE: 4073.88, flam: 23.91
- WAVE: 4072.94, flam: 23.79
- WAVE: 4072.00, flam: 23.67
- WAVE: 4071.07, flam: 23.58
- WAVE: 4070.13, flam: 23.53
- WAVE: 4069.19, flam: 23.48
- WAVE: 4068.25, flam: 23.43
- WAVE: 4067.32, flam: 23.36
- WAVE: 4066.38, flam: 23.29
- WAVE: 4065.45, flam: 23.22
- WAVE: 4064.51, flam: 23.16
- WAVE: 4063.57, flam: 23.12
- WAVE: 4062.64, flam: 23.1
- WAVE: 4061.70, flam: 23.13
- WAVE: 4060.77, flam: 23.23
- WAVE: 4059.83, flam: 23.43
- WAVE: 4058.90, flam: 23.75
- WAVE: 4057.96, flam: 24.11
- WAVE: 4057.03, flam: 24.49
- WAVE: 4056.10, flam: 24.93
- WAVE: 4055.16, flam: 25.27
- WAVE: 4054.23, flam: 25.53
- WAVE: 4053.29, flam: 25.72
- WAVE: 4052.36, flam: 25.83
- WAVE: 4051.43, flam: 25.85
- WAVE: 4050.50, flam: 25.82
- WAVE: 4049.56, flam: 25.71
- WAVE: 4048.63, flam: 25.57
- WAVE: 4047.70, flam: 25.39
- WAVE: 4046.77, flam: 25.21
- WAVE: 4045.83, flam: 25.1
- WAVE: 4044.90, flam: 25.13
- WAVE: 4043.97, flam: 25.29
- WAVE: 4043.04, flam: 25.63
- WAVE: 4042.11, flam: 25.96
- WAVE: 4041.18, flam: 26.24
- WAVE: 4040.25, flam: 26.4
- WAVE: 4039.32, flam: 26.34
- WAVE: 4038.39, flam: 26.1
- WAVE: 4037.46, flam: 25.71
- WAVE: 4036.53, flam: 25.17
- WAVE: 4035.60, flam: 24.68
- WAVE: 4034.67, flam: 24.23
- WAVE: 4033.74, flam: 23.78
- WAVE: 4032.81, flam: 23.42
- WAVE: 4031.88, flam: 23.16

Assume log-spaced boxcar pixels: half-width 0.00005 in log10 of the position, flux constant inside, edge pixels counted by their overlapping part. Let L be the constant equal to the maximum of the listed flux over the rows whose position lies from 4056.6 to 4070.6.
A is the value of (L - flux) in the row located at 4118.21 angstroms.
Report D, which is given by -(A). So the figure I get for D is 1.2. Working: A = -1.2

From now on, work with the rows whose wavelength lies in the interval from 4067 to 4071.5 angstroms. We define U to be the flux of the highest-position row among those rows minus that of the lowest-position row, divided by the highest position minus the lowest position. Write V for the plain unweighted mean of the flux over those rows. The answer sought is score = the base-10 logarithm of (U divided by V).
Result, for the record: -2.6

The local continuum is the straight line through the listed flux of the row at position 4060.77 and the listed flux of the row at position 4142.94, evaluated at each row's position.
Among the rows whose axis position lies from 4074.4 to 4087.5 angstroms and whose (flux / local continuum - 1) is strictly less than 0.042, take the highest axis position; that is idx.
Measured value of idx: 4077.63 angstroms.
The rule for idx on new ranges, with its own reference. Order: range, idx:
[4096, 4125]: 4105.90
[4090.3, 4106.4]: 4105.90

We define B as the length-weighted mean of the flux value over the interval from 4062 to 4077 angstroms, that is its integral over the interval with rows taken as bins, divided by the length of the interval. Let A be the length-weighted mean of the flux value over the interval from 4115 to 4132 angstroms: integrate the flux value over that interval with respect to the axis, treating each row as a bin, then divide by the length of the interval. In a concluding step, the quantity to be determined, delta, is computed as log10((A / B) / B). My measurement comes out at -1.33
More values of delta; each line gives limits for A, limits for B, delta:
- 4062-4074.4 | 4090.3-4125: -1.42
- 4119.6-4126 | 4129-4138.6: -1.38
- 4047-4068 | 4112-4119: -1.42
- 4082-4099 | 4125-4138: -1.40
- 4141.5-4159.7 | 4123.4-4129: -1.46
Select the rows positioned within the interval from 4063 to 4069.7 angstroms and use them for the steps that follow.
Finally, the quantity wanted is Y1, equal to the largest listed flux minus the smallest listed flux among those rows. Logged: 0.36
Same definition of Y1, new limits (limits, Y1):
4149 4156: 0.53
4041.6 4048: 0.86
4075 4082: 1.12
